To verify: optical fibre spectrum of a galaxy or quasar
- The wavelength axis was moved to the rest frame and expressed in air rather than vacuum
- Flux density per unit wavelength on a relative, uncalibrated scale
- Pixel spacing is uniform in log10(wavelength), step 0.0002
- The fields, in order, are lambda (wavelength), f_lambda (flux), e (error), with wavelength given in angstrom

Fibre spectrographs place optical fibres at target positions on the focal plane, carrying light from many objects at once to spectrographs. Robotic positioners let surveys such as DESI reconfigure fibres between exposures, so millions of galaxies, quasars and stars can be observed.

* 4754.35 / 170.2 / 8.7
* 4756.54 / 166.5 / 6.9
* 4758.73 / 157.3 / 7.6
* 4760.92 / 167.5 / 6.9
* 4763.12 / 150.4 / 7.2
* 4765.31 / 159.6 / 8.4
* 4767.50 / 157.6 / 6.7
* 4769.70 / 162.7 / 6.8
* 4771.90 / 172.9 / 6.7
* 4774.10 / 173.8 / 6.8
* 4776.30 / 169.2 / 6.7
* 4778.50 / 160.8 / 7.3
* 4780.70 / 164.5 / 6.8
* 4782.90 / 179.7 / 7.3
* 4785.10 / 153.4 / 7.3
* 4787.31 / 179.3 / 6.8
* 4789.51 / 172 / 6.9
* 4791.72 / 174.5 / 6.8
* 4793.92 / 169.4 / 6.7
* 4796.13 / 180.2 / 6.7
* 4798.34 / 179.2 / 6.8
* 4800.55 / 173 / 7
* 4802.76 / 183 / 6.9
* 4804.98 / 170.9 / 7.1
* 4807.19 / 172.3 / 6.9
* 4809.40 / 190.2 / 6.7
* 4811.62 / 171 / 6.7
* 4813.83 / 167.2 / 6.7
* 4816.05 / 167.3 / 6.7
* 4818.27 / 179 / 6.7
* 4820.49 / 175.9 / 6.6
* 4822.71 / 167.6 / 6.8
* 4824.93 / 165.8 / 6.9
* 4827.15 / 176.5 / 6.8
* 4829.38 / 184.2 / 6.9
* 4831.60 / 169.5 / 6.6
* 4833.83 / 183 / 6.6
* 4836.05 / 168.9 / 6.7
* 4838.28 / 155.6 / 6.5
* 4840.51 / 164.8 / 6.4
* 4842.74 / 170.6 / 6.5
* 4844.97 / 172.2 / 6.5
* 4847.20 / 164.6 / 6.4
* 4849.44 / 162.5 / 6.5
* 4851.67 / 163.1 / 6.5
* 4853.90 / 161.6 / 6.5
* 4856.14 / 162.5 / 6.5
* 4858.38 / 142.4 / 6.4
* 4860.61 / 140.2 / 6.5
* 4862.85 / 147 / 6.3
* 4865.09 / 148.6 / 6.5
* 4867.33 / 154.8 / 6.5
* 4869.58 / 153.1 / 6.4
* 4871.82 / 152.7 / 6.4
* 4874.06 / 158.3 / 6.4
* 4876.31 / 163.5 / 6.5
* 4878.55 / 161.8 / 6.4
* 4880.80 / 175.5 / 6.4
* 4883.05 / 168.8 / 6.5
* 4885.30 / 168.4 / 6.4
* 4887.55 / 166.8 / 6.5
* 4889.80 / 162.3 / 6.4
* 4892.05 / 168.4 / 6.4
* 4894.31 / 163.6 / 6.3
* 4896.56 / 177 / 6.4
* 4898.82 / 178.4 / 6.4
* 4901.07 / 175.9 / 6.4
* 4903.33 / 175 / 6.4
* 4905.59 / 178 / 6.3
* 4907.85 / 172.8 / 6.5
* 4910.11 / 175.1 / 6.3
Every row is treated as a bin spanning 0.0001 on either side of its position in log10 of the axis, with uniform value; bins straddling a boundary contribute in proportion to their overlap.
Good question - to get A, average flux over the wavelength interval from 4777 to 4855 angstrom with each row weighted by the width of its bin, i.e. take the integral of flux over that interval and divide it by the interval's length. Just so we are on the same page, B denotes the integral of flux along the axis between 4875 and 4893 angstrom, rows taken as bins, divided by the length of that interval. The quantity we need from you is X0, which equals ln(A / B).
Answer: 0.03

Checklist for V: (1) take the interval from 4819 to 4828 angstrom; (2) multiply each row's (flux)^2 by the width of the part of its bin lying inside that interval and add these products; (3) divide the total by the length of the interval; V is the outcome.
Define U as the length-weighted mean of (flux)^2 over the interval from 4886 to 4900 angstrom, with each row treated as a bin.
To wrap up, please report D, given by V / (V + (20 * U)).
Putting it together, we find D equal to 0.0488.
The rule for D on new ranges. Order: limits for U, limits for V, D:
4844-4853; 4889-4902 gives 0.0508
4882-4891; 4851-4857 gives 0.0453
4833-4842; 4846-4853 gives 0.0452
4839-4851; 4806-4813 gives 0.0539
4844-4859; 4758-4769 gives 0.0459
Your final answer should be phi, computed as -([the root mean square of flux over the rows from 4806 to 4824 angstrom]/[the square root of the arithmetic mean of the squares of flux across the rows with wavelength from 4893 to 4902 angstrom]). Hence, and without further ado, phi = -1.00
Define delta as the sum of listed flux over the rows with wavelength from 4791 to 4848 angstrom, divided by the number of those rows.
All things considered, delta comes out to 173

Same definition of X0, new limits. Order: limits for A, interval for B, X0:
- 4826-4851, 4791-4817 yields -0.03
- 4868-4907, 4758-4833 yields -0.02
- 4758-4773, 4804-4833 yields -0.08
